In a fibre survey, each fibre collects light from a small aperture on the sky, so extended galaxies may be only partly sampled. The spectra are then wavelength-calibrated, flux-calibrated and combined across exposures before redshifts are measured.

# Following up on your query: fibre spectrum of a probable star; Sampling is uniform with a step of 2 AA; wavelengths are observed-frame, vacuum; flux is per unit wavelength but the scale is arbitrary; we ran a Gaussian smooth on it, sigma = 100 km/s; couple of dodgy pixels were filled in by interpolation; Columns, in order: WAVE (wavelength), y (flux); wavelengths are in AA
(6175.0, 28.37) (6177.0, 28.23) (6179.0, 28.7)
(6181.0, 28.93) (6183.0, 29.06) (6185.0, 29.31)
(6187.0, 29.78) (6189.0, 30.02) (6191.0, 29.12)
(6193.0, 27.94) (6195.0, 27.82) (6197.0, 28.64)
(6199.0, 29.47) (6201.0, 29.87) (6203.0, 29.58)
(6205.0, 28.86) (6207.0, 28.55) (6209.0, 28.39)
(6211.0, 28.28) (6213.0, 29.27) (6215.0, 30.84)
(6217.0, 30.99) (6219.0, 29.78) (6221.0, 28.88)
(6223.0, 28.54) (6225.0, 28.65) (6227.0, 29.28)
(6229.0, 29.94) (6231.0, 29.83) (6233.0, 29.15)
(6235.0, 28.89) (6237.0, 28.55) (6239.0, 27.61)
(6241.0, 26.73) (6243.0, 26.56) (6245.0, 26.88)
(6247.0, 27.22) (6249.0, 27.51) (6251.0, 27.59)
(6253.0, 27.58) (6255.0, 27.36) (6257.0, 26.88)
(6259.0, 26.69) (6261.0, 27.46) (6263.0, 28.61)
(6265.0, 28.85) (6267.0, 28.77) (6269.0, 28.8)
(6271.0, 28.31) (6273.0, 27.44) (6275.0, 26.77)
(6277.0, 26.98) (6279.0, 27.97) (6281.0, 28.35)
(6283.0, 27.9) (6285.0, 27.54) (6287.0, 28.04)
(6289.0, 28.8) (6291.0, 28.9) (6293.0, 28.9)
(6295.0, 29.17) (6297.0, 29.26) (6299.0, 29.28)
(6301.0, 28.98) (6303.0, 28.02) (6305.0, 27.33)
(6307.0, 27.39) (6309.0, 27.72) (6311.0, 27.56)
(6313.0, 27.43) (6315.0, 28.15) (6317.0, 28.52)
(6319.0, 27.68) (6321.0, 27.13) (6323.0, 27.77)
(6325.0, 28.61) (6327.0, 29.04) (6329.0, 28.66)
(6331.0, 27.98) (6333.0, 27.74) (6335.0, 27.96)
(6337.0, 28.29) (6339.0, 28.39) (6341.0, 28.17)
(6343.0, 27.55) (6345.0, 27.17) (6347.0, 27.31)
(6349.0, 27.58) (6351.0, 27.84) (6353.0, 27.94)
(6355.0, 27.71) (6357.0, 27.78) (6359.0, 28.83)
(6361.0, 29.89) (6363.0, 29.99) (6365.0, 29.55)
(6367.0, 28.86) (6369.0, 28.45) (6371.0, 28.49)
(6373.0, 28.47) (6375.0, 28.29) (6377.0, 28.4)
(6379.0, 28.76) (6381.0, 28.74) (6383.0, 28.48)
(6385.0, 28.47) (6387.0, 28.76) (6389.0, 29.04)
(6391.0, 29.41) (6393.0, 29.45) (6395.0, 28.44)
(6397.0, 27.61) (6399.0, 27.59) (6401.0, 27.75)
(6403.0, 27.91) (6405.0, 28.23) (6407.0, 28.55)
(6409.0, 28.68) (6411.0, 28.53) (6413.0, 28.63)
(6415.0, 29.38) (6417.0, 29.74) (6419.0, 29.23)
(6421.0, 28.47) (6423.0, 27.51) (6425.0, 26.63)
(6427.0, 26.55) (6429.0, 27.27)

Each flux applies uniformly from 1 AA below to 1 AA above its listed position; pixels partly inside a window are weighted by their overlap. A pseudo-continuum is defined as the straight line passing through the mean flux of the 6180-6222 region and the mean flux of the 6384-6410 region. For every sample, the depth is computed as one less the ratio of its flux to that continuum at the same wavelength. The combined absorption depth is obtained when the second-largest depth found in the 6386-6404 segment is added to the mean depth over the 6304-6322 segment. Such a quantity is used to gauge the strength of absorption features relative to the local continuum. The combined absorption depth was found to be 0.069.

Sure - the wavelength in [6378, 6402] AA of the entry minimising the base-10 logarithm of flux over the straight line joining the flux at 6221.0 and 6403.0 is 6399.0 AA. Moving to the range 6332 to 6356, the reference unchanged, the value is 6345.0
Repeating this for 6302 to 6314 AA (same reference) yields 6305.0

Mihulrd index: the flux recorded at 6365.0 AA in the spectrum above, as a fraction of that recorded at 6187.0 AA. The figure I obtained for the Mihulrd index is 0.99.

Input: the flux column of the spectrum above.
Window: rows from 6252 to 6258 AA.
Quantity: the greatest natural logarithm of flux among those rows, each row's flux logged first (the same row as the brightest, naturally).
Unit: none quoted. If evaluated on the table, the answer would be 3.317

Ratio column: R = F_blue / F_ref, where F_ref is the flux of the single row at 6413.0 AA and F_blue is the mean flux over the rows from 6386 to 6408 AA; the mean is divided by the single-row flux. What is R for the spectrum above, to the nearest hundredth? 0.99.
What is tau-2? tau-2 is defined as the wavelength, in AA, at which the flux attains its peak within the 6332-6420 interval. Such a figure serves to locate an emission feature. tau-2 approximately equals 6363.0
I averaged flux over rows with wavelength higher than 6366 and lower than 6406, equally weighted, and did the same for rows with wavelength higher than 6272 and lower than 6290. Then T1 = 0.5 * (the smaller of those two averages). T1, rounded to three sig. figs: 13.9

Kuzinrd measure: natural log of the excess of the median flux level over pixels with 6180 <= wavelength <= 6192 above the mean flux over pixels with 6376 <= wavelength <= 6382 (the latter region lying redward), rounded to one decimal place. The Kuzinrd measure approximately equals -0.5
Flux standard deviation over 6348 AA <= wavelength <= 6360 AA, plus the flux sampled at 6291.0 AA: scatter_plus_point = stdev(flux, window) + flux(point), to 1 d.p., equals 29.3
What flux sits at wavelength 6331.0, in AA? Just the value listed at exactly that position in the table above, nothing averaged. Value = 27.98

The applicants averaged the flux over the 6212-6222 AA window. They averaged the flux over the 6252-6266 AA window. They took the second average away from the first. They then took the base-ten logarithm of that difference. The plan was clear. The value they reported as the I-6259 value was 0.37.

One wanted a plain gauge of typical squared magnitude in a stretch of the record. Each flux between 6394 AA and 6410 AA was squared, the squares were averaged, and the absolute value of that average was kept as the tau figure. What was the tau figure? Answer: 789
